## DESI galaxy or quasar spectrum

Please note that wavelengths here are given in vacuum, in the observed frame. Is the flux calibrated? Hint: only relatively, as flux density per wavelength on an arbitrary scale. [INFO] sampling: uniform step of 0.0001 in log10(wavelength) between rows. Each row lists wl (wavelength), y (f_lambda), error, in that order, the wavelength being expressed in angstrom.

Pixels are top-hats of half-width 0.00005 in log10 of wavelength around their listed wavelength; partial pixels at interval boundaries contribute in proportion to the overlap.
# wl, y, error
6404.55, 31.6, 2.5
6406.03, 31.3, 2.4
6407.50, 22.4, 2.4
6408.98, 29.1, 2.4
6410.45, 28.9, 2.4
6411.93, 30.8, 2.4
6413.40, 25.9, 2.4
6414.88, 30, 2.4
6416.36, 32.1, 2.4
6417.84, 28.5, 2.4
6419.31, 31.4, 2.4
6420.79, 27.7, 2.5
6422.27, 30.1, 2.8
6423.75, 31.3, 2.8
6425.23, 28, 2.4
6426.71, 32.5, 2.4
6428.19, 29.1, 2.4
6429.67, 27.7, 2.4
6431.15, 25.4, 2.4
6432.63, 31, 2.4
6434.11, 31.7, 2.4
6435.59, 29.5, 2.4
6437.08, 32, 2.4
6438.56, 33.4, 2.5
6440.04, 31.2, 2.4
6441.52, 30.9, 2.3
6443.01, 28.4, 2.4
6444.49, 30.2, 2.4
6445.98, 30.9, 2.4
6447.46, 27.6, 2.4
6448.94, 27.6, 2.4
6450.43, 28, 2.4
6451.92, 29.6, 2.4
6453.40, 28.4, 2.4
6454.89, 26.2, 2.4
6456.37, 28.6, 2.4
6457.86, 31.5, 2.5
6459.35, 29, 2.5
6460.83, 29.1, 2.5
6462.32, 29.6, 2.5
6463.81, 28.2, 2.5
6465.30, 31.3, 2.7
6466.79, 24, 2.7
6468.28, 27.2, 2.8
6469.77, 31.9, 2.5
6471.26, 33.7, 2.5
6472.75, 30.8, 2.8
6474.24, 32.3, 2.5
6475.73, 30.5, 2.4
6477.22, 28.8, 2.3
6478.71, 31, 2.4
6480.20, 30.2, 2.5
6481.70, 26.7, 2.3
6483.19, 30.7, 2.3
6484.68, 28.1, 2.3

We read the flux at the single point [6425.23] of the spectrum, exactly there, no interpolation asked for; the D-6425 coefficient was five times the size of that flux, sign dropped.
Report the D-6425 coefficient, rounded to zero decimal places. 140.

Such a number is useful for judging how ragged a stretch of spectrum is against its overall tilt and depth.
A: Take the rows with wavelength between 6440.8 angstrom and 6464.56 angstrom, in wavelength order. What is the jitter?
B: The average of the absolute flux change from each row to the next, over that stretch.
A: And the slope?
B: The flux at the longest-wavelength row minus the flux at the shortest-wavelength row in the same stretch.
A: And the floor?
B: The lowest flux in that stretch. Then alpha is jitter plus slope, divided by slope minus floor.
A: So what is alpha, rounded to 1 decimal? 0.0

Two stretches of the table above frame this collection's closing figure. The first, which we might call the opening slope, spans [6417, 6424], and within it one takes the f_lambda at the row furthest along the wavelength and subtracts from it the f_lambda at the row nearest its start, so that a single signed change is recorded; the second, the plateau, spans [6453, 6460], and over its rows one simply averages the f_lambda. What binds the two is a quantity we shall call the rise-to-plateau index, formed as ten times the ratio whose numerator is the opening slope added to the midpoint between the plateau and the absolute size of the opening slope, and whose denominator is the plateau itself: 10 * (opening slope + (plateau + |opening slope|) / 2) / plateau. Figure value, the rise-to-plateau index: 6.5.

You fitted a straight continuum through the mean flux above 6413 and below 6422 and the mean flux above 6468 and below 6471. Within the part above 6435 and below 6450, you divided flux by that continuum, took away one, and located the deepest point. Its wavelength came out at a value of 6448.94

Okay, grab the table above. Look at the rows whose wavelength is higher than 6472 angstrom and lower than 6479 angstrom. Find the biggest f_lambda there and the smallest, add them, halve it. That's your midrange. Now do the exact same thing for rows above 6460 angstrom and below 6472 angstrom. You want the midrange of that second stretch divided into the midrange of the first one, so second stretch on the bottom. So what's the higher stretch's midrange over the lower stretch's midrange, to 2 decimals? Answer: 1.06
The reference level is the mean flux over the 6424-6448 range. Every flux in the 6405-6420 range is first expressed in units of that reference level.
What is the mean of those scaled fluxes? 0.969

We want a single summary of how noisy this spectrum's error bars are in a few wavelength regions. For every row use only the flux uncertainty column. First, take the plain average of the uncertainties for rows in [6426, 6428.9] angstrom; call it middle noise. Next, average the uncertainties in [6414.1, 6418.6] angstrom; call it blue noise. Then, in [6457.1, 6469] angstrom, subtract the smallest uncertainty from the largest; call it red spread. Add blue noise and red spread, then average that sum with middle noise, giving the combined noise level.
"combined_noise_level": 2.55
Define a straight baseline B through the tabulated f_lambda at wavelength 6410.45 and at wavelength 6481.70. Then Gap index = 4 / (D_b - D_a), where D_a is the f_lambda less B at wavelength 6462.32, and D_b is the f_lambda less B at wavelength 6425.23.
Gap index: -1.5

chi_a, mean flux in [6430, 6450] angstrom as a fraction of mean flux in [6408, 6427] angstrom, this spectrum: 1.01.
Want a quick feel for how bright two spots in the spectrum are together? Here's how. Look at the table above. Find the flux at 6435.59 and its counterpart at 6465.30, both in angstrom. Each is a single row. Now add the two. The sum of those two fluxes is 61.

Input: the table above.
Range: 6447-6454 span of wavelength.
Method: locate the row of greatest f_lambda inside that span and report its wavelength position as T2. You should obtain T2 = 6451.92 angstrom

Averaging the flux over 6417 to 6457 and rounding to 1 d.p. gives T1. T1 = 29.5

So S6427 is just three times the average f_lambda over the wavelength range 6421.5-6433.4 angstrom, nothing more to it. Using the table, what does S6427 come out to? 88.2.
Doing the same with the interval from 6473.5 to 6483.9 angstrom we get 90.1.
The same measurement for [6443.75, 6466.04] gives 87.2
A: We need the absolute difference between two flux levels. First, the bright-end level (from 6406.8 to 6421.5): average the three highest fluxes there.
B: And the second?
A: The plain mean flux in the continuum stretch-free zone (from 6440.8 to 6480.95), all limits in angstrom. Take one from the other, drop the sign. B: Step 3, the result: 2.0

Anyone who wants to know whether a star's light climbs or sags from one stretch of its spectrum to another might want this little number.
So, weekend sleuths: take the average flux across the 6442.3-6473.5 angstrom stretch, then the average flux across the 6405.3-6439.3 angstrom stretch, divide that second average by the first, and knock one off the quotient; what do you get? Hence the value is 0.015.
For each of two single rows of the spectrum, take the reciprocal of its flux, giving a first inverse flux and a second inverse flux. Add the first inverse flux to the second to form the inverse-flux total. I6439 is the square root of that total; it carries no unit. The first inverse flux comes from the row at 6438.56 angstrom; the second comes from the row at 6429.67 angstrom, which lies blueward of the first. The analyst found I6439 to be 0.2570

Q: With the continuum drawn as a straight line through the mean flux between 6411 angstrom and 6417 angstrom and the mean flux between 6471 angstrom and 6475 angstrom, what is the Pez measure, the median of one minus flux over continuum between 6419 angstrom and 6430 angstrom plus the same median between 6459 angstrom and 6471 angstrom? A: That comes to 0.10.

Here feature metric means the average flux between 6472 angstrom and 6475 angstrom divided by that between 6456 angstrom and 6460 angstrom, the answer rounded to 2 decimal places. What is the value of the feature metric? 1.06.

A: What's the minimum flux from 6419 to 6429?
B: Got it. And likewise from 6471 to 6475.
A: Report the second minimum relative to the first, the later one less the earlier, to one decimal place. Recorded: 3.1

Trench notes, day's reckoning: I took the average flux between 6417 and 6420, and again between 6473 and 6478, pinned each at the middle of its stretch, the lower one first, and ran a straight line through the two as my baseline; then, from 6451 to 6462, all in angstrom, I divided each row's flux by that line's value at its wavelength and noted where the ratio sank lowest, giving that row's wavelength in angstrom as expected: 6454.89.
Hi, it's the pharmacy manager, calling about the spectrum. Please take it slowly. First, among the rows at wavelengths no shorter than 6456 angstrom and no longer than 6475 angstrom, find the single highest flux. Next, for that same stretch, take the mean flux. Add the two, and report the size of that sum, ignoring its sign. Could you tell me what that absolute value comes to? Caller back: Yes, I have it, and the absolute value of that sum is 63.5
